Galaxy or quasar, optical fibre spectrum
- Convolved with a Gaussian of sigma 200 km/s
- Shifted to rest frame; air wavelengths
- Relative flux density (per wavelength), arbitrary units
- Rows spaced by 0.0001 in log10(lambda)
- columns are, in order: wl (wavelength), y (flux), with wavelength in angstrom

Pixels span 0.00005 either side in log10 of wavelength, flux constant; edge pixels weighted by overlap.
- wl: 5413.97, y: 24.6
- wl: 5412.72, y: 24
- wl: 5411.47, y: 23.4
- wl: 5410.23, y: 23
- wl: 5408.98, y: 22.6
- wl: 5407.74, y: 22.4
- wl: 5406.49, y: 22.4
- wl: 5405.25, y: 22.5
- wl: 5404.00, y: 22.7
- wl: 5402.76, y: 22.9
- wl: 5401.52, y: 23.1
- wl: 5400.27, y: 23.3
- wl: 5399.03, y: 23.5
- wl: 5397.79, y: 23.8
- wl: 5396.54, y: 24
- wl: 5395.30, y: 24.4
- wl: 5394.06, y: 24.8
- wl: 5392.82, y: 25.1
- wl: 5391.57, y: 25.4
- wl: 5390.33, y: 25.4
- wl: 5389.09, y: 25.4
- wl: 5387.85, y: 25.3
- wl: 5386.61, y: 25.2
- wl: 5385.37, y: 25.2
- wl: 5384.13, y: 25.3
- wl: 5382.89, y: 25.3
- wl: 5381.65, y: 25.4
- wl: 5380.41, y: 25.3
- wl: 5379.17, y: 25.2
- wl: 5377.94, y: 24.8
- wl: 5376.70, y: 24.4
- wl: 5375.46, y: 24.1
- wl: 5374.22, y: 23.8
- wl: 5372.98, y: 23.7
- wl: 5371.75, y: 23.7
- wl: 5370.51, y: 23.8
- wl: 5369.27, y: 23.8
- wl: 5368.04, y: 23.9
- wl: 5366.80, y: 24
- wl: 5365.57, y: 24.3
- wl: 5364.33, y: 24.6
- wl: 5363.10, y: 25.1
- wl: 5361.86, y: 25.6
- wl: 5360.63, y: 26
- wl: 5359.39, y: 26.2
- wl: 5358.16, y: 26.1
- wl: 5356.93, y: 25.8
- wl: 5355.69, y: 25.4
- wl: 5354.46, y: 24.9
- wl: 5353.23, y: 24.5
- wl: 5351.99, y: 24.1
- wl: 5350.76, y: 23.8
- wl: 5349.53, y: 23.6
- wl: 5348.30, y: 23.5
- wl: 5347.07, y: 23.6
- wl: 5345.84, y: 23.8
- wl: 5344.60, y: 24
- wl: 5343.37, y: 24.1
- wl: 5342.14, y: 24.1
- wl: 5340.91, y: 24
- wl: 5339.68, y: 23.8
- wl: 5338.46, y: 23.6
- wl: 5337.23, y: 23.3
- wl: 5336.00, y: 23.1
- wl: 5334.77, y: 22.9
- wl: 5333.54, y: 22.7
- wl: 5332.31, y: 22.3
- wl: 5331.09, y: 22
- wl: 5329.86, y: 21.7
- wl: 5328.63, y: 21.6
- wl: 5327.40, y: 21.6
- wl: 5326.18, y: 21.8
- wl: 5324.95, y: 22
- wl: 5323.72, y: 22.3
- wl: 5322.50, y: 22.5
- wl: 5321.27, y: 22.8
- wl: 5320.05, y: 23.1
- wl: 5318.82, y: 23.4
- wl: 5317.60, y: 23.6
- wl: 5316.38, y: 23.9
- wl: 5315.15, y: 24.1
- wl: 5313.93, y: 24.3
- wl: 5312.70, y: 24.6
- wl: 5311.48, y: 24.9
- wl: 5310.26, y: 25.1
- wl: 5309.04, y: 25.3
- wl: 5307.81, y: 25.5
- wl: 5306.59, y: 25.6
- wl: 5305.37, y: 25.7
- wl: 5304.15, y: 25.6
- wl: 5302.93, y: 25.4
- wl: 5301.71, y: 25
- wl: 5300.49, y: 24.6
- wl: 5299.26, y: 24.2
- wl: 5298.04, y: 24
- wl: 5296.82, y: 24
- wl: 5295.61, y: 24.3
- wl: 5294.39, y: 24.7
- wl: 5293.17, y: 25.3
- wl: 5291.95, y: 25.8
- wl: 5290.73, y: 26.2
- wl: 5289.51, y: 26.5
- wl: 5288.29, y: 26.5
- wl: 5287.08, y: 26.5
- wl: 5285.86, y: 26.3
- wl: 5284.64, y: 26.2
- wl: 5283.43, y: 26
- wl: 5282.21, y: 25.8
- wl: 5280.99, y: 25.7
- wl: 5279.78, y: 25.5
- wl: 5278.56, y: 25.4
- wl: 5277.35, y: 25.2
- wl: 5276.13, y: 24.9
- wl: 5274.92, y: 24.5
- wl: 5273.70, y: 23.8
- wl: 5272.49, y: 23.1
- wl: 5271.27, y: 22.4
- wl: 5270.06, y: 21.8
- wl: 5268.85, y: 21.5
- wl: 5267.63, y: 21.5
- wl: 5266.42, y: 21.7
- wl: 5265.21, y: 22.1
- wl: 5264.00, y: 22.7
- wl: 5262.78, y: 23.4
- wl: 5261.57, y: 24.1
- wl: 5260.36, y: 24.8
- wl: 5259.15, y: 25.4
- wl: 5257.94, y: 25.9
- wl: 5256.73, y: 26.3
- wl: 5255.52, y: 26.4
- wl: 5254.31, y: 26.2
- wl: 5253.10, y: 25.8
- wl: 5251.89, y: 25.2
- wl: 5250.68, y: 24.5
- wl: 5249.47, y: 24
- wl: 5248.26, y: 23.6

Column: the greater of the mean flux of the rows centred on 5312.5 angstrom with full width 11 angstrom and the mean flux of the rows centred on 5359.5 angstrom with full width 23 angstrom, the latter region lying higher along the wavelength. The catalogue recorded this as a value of 24.7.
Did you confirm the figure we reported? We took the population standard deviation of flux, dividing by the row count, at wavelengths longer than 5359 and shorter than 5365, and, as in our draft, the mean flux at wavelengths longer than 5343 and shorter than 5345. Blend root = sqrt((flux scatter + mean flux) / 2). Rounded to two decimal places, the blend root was 3.51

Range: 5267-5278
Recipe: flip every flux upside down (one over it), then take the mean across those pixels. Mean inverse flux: 0.0433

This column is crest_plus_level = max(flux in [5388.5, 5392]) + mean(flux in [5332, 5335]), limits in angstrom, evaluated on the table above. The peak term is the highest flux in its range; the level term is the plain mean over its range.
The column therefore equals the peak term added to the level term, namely 48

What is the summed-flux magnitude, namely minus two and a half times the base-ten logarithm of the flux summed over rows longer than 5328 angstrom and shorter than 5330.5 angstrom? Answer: -4.1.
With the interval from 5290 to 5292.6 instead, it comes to -4.3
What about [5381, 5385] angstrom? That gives -4.7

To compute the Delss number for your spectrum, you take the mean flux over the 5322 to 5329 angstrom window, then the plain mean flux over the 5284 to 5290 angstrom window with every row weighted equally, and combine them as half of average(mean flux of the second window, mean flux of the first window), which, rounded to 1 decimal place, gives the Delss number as 12.1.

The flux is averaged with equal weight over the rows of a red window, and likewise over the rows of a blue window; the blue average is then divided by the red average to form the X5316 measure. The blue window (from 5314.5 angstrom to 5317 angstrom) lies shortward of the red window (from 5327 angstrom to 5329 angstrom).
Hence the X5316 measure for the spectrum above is 1.11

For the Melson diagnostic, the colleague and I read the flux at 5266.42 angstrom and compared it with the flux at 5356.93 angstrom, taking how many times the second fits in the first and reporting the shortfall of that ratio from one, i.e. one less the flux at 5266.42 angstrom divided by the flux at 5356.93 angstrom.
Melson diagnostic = 0.16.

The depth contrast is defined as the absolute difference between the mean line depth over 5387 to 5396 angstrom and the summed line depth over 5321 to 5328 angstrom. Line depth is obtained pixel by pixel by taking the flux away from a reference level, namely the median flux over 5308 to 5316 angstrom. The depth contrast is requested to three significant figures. 15.9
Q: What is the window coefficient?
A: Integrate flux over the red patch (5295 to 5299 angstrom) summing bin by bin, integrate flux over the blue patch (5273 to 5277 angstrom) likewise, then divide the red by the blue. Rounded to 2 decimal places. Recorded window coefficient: 0.99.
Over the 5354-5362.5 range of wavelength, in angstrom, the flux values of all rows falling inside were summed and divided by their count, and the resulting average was 25.7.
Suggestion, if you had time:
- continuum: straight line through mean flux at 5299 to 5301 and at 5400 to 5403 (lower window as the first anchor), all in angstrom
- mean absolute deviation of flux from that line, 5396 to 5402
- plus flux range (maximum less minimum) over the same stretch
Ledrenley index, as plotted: 1.3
